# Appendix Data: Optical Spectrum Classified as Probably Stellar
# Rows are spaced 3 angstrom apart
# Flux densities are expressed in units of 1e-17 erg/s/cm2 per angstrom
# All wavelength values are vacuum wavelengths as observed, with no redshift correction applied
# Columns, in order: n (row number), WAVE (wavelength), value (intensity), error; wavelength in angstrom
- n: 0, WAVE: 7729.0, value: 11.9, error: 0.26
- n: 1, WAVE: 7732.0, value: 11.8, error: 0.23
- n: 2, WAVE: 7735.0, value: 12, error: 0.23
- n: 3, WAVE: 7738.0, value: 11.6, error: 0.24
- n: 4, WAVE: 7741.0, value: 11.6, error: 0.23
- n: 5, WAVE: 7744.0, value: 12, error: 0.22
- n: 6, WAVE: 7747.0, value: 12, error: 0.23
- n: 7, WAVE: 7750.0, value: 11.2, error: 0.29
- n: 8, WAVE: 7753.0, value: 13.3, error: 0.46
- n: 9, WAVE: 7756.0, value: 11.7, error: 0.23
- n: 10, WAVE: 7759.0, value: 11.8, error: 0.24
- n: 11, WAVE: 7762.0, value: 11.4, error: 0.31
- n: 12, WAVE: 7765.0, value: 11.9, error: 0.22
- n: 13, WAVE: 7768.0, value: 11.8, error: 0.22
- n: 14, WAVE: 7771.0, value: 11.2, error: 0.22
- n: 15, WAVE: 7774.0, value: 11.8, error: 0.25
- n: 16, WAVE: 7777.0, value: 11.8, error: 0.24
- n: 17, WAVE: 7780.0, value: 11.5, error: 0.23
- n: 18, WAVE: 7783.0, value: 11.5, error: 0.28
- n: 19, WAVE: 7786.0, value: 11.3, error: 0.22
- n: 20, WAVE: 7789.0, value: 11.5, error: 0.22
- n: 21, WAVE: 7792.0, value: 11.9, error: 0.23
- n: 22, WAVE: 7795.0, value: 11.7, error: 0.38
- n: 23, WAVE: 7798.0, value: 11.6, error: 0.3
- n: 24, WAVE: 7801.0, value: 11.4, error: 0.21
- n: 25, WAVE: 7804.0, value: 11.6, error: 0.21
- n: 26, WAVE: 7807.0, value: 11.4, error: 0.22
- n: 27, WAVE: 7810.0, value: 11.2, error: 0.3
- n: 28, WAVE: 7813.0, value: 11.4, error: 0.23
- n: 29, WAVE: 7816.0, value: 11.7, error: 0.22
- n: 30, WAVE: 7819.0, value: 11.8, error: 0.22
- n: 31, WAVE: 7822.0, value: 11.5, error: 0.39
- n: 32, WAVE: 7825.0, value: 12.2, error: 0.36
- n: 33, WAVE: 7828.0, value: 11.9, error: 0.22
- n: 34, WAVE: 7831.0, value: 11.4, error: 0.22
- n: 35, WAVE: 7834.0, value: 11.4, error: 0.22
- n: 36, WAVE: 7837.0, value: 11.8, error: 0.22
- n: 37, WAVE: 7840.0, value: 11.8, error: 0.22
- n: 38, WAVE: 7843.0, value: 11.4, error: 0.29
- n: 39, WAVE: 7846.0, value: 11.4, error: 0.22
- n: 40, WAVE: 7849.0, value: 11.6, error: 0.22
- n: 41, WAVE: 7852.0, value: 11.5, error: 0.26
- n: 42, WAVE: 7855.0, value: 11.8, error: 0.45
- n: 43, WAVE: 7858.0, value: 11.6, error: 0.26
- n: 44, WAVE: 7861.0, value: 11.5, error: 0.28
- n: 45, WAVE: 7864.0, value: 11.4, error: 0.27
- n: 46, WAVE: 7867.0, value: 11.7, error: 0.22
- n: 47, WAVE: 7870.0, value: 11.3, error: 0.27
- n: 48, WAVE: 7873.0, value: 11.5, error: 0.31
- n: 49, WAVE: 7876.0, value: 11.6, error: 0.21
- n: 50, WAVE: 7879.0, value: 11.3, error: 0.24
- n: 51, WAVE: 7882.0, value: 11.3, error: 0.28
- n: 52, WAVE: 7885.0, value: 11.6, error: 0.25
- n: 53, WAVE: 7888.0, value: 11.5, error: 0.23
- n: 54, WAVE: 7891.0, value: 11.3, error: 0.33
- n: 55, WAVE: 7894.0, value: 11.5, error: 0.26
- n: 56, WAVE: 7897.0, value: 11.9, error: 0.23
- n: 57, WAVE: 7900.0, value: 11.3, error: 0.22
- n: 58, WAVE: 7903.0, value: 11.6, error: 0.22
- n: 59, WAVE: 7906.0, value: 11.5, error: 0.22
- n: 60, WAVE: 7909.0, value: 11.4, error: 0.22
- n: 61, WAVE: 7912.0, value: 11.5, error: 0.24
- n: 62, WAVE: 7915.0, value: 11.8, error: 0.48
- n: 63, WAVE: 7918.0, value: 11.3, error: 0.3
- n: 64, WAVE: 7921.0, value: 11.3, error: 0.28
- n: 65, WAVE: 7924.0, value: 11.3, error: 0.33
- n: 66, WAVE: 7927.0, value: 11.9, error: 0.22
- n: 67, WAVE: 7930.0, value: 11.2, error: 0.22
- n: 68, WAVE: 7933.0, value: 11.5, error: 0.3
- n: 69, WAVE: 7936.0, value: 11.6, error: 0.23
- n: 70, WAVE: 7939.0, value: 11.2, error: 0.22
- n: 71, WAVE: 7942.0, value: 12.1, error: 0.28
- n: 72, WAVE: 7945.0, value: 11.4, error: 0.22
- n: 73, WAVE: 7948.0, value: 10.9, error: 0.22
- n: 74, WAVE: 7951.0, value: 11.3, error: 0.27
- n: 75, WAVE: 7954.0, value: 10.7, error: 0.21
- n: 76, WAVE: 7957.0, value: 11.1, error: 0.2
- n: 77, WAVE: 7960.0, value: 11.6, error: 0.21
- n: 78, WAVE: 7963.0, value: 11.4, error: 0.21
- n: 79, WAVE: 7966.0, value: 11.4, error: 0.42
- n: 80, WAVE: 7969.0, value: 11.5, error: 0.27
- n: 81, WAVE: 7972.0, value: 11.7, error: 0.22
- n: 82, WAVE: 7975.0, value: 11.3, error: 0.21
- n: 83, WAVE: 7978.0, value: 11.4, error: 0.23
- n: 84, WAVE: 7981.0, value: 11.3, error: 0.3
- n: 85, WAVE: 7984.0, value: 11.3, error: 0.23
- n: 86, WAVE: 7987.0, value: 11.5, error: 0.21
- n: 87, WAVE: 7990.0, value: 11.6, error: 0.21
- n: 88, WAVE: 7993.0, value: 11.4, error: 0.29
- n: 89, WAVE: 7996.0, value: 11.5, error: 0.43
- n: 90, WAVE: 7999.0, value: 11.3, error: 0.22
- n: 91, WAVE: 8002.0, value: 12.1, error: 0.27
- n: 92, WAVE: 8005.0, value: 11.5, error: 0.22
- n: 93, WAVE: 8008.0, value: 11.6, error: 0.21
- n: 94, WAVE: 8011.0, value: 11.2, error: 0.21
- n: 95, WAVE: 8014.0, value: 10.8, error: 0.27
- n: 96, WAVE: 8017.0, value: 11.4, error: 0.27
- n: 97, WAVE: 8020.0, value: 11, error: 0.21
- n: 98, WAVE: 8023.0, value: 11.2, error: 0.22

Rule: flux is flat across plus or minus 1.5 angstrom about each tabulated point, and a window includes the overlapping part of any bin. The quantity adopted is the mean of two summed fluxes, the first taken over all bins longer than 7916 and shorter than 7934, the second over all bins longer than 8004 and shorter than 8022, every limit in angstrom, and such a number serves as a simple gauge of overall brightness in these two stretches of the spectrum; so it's 68.0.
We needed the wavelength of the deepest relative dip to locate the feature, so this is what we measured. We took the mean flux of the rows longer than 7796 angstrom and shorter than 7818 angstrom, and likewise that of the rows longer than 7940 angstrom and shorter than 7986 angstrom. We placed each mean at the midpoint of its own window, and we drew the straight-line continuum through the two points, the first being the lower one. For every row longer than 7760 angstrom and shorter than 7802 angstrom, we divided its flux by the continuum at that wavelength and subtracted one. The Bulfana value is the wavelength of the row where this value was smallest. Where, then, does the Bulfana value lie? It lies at 7771.0 angstrom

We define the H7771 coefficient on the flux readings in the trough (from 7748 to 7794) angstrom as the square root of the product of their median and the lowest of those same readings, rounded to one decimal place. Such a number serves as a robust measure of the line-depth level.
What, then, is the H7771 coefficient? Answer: 11.4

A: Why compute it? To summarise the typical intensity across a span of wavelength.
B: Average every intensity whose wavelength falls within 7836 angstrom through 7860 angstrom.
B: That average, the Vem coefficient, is 11.6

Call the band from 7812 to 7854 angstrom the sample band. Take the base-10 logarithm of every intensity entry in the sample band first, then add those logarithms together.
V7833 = 14.9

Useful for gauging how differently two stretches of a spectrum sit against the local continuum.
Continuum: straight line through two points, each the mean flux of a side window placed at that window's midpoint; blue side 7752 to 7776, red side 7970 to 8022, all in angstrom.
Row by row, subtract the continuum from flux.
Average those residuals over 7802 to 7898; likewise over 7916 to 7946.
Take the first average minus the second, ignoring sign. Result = 0.08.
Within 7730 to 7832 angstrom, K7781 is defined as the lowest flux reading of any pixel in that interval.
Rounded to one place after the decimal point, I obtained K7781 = 11.2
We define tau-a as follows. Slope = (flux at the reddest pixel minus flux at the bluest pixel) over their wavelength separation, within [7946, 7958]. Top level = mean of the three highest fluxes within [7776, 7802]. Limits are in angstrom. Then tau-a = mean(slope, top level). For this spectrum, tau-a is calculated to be 5.91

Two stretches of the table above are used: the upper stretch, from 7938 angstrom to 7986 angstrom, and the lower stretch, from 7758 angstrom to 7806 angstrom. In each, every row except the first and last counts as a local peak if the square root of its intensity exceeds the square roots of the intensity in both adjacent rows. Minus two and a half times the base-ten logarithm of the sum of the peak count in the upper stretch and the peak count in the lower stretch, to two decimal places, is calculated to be -2.11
